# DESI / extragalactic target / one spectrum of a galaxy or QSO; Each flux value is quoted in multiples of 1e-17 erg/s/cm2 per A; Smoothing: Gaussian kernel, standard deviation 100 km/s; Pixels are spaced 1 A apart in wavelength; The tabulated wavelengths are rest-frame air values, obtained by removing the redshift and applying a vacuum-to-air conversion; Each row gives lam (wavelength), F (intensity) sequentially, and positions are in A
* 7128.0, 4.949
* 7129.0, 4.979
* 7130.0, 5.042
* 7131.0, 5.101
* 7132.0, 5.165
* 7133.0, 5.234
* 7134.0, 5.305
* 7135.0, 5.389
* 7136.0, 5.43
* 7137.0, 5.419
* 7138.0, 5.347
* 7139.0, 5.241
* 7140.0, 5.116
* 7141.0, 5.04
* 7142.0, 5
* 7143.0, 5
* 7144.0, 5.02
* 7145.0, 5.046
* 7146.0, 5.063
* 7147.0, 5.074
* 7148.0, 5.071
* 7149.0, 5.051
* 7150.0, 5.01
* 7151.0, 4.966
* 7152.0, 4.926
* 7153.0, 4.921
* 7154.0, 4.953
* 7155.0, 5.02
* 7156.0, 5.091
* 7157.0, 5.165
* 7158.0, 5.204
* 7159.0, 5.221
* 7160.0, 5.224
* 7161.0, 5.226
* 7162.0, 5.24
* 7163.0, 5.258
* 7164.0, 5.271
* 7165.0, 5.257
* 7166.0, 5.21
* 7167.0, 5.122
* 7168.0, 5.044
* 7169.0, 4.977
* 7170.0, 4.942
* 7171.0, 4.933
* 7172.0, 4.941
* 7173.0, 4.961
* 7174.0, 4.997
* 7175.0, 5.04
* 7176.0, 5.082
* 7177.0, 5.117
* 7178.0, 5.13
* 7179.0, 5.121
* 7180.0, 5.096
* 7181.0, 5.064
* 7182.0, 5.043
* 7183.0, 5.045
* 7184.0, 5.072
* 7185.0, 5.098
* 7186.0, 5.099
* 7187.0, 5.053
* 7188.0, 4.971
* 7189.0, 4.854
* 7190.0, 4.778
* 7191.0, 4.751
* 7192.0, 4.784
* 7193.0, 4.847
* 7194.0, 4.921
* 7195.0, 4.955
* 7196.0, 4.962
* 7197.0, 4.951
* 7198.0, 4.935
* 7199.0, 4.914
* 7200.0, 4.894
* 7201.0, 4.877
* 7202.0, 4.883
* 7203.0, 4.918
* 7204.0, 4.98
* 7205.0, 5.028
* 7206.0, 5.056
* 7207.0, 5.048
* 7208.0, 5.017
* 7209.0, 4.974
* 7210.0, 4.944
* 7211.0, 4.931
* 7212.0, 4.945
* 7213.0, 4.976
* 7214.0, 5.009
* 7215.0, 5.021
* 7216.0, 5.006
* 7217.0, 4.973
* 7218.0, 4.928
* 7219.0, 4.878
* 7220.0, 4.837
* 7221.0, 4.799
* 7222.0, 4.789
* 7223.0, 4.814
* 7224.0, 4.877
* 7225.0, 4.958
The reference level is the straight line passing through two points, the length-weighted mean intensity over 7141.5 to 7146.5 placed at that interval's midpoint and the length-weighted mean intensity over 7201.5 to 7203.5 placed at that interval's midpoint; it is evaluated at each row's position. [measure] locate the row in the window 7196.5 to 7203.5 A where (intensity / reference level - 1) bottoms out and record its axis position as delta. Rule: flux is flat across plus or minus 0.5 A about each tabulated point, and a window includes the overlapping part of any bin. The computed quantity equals 7201.0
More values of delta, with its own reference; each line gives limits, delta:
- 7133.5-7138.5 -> 7134.0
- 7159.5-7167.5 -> 7167.0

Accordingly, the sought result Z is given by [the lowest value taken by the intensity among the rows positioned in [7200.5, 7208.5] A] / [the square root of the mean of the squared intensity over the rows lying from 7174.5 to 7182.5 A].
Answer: 0.959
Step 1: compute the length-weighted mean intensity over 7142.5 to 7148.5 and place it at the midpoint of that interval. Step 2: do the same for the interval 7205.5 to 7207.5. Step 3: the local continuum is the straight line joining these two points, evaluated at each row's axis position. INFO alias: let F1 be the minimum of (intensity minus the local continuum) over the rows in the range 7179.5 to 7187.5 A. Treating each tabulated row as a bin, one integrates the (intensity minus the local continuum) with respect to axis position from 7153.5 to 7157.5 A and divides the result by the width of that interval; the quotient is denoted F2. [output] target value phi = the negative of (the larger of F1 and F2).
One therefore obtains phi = -0.01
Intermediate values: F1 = -0.01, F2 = 0.01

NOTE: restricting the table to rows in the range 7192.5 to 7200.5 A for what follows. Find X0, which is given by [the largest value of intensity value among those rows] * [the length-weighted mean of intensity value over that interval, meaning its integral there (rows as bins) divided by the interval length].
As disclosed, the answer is 24.4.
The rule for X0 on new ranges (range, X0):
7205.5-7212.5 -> 25.2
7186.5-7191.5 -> 24.7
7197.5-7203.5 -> 24.2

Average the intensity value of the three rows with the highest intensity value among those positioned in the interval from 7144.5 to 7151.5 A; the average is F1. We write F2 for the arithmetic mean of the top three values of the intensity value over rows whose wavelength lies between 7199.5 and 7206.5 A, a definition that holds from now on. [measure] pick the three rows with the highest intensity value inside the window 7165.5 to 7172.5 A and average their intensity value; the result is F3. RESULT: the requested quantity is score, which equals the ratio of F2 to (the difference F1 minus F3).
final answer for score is -90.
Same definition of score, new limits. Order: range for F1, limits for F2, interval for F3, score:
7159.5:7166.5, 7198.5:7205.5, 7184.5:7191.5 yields 28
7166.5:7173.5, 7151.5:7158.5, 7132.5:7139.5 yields -14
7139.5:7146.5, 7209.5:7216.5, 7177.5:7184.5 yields -123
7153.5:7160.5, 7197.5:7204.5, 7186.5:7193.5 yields 19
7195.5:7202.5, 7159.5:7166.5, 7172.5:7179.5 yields -30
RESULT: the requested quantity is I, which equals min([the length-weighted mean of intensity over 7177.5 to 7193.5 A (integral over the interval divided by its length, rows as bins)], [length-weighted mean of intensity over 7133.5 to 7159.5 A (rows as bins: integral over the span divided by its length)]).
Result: 4.99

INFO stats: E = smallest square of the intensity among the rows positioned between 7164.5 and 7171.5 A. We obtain 24.3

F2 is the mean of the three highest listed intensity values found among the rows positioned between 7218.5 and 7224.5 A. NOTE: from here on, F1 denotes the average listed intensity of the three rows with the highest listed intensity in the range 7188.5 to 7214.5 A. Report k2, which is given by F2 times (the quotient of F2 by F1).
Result 4.7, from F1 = 5.04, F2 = 4.86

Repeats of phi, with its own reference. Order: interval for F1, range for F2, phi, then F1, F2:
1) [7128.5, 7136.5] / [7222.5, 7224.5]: 0.06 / -0.06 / -0.21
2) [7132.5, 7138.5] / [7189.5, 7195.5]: -0.19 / 0.19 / -0.21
